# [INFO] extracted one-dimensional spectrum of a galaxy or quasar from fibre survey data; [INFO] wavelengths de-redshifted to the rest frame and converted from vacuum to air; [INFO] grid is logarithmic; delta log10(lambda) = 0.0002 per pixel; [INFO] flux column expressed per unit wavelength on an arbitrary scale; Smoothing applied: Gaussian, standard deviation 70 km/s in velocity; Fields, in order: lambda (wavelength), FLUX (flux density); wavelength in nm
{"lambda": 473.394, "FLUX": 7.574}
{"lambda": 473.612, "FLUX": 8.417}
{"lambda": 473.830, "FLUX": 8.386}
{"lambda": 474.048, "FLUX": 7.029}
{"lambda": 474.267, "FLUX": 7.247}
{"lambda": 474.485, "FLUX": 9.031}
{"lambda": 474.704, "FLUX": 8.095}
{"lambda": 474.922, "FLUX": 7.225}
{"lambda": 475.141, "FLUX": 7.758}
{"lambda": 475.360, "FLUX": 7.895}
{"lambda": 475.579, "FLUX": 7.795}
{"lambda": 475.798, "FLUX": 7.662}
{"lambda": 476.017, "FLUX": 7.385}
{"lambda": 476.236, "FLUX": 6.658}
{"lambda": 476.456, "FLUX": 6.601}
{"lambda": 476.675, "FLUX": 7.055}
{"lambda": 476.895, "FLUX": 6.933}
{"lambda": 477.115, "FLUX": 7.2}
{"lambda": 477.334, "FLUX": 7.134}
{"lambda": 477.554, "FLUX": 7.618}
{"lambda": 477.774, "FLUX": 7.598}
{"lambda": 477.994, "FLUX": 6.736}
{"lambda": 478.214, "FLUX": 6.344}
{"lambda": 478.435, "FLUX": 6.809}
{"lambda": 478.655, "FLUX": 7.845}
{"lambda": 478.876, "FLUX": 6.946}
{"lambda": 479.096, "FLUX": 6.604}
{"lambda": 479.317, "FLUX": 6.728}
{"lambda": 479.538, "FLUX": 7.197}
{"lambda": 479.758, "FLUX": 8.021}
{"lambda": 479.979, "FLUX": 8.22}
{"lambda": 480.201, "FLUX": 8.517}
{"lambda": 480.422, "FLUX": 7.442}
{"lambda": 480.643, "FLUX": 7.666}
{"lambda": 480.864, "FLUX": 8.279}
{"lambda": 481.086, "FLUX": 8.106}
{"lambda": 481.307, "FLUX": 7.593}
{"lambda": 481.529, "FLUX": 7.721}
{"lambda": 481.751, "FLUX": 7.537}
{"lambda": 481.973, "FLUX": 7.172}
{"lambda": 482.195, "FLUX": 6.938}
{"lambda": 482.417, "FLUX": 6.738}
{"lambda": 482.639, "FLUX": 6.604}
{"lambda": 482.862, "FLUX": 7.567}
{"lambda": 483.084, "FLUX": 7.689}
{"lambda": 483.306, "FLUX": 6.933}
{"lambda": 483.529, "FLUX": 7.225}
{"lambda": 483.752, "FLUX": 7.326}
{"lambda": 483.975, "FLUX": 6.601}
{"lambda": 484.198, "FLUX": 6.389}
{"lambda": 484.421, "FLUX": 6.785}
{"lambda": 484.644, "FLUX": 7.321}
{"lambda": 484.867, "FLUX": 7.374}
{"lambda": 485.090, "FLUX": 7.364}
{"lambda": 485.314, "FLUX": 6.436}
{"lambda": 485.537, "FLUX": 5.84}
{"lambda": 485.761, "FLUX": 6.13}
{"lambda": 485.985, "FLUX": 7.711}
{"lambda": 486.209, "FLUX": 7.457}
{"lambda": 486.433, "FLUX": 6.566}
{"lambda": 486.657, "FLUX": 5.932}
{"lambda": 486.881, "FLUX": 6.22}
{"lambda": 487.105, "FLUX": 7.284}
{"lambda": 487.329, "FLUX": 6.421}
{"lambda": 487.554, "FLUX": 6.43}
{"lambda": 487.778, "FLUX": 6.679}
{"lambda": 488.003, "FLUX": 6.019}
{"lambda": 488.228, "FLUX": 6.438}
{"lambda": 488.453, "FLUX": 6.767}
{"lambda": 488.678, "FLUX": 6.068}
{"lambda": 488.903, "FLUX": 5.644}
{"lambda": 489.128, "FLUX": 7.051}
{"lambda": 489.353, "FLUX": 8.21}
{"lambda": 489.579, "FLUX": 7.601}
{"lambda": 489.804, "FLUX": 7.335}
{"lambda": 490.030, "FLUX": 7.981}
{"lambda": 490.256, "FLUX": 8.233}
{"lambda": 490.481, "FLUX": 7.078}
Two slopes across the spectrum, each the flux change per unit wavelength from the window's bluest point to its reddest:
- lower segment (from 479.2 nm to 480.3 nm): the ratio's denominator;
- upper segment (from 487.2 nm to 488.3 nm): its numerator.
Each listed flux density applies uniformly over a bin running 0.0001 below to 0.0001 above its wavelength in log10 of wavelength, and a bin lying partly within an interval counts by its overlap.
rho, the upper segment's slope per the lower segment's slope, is 0.0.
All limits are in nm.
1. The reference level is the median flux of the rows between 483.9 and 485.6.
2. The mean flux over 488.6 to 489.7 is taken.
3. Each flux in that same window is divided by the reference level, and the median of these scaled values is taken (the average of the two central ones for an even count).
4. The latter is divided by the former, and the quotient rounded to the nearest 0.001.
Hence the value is 0.152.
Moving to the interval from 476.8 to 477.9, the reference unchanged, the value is 0.147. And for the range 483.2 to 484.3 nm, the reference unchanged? 0.150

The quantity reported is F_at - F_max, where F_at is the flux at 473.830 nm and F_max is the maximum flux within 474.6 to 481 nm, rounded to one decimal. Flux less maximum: -0.1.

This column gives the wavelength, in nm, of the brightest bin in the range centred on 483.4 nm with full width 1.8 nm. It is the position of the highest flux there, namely 483.084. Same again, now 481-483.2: 481.086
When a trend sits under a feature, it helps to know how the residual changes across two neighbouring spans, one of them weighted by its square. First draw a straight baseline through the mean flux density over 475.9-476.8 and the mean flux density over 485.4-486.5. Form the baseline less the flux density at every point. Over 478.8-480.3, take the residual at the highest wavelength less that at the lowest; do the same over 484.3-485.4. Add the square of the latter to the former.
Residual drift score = -1.5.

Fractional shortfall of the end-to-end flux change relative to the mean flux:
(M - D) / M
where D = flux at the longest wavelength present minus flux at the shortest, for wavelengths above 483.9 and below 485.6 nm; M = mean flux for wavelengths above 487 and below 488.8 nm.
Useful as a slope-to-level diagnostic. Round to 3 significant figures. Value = 1.12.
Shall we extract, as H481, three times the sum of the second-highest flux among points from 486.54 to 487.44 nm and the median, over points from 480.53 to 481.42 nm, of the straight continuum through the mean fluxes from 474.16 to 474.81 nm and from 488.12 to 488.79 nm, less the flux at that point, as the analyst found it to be 17.6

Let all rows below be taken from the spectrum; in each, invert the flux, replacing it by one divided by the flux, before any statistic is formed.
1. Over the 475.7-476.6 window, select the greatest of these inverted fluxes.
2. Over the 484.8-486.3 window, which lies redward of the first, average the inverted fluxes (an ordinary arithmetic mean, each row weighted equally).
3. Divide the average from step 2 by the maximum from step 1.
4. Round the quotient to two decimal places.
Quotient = 0.97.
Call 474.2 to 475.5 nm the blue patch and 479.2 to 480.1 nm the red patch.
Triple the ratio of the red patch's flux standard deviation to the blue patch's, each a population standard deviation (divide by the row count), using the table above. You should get 3.0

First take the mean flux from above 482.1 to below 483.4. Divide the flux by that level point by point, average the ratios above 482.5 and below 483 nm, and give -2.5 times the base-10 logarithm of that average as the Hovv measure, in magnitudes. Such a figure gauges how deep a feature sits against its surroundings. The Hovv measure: 0.00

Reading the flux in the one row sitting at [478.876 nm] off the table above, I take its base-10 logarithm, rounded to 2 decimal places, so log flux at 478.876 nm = 0.84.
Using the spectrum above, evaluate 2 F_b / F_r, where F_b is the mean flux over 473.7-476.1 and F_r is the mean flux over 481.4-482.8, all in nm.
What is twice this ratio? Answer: 2.18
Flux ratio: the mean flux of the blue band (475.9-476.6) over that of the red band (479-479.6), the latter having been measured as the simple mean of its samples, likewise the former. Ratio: 1.01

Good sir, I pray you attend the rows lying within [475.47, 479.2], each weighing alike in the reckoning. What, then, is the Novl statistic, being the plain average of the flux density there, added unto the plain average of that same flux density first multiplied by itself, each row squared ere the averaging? 57.9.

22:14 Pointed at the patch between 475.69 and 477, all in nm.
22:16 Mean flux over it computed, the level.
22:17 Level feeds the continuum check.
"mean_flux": 7.0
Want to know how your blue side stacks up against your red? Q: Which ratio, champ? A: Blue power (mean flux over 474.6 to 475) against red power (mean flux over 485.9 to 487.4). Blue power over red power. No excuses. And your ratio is 1.13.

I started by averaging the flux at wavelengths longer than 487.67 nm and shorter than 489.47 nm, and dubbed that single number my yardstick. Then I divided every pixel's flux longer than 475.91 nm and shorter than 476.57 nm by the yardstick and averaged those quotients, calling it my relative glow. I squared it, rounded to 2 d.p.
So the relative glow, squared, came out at 1.08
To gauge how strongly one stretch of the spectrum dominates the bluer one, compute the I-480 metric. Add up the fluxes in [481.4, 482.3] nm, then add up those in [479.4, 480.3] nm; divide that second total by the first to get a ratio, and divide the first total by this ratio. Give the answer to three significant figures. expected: 27.0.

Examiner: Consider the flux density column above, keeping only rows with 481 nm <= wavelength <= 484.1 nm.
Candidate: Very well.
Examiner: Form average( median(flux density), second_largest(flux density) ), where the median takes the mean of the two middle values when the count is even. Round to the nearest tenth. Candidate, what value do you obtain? 7.5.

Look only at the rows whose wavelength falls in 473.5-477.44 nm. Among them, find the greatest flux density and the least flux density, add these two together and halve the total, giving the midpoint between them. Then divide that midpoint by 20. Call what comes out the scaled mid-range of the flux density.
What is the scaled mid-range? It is 0.391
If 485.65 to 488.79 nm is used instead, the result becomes 0.341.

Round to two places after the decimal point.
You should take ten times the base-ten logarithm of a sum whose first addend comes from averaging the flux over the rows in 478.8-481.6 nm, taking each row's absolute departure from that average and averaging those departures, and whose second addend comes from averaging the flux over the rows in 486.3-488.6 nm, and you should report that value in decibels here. 8.43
